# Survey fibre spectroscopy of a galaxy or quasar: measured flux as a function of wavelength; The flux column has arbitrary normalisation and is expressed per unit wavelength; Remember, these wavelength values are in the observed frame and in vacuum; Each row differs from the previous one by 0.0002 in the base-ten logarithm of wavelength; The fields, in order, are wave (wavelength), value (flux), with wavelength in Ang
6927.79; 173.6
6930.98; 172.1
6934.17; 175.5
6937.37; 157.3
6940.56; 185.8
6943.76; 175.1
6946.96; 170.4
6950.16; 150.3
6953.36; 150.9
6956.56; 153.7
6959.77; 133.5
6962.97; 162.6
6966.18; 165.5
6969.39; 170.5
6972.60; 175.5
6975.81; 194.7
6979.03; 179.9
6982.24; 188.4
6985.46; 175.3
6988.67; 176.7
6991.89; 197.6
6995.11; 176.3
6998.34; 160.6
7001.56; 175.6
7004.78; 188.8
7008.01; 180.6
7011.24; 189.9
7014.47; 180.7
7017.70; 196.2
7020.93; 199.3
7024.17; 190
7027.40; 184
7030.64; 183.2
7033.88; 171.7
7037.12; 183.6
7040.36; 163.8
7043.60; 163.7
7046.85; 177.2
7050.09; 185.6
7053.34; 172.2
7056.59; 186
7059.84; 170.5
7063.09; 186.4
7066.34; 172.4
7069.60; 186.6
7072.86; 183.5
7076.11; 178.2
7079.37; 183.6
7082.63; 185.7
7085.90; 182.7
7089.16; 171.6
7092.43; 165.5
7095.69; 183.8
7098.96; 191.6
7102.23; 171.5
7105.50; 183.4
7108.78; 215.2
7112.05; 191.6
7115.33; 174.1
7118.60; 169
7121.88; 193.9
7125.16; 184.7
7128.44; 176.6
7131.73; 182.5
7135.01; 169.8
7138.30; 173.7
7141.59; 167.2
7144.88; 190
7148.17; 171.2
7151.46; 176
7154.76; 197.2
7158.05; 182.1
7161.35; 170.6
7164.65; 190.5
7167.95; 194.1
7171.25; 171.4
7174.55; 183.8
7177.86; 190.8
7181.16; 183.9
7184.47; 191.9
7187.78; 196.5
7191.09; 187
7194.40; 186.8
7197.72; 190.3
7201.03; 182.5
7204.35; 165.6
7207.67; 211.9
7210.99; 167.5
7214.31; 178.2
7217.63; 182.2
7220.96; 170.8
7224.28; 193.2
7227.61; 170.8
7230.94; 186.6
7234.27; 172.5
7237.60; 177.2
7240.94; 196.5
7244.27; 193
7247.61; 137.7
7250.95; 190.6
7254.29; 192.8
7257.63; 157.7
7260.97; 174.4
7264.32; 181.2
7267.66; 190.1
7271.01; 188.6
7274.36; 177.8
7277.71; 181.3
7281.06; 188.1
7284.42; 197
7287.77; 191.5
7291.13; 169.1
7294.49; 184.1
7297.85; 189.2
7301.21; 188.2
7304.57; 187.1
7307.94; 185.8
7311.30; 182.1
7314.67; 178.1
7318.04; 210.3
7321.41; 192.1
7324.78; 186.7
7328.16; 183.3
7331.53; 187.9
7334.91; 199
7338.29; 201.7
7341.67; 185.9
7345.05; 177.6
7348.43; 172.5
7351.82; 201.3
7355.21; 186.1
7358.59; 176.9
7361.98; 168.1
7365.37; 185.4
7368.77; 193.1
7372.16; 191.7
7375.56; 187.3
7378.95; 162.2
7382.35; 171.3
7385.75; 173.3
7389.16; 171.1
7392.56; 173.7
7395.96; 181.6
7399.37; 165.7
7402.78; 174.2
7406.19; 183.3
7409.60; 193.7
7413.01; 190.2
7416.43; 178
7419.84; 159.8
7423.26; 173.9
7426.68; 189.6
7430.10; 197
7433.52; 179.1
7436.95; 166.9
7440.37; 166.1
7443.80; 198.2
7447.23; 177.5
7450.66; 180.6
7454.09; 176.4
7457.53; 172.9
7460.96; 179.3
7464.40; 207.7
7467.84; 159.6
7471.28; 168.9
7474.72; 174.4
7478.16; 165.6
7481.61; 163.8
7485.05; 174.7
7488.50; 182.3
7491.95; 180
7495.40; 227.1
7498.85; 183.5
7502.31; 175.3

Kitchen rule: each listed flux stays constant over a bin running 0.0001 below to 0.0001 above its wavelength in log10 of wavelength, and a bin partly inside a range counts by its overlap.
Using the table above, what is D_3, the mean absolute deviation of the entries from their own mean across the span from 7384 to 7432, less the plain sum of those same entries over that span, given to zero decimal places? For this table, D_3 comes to -2496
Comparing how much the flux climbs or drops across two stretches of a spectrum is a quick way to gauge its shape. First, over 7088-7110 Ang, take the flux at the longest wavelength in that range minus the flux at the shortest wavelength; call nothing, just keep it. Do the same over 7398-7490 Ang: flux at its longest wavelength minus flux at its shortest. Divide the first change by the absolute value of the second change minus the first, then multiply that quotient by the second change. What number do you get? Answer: 27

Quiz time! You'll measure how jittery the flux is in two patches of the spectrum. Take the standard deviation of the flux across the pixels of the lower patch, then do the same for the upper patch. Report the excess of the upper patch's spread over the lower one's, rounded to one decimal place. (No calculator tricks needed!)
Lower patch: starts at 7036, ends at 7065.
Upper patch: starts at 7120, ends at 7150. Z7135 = 0.0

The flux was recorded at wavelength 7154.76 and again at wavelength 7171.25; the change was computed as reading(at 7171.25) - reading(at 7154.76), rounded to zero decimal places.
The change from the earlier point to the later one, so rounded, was -26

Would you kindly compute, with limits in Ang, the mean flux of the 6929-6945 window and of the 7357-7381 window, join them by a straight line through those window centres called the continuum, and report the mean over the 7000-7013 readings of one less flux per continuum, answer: -0.05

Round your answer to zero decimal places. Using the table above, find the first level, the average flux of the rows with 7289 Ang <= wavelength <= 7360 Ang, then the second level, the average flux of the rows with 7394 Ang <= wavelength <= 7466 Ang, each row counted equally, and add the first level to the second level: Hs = 367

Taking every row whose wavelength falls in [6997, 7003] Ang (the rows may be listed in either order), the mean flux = 168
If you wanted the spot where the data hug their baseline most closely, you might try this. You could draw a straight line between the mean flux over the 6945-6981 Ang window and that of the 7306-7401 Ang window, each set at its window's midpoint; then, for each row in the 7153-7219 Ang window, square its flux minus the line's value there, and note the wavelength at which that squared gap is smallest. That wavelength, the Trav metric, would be 7214.31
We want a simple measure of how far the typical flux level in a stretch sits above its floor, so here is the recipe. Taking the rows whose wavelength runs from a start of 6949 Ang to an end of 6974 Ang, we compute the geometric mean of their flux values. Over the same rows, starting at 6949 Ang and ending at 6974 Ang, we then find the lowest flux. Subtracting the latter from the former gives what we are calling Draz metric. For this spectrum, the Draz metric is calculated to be 23.8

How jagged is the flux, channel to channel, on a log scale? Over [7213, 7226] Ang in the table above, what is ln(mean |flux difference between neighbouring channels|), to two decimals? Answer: 2.53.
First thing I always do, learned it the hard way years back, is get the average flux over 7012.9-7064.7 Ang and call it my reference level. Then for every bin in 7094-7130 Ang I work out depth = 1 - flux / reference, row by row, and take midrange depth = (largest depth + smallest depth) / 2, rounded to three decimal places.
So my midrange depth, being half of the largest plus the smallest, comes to -0.062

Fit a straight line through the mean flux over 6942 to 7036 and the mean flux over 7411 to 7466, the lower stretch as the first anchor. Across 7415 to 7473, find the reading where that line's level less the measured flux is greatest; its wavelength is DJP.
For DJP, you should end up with 7467.84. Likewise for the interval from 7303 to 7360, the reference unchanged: 7348.43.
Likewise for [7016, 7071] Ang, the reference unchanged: 7043.60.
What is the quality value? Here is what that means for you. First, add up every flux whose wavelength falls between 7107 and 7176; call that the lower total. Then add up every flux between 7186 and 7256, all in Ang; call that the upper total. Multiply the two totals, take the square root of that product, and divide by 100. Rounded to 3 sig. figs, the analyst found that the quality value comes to 38.3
